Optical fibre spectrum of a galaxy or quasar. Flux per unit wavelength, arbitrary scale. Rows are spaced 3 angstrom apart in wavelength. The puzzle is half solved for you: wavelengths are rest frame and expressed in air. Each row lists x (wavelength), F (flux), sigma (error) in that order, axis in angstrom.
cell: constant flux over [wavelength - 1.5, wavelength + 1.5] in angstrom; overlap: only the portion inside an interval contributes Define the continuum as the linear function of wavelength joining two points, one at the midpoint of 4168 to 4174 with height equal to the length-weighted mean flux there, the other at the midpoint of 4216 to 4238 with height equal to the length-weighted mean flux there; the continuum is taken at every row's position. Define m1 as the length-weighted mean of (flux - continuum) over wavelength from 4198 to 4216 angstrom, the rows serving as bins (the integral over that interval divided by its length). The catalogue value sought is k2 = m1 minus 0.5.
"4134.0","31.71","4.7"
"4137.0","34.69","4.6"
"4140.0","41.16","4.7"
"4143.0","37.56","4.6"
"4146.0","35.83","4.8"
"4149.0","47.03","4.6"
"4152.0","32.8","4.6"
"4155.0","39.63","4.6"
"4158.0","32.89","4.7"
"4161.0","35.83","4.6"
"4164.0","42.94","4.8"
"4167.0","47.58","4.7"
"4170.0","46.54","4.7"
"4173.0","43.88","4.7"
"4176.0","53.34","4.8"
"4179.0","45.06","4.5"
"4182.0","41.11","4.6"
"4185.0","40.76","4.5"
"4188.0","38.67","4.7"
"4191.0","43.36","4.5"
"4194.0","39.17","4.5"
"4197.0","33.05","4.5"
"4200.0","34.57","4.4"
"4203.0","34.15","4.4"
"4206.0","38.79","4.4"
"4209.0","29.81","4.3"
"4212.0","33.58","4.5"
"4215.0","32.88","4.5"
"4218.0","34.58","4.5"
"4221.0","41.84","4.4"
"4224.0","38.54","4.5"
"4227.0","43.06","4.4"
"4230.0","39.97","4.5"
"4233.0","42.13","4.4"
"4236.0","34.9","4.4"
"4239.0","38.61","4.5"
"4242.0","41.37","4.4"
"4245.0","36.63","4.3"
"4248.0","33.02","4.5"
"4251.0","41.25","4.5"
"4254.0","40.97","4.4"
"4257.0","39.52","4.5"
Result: -8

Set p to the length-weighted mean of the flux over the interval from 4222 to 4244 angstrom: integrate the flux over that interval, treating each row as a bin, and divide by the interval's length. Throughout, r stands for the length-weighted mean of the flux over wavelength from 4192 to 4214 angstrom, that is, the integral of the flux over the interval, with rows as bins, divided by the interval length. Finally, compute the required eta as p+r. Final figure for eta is 75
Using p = 39.8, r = 35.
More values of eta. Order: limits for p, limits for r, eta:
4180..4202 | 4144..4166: 77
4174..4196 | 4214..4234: 82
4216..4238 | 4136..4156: 78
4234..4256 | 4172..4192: 82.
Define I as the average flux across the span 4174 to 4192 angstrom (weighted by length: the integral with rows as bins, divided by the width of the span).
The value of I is 43.7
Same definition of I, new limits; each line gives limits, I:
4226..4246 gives 39.5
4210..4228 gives 37.0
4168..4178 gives 47.8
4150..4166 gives 37.5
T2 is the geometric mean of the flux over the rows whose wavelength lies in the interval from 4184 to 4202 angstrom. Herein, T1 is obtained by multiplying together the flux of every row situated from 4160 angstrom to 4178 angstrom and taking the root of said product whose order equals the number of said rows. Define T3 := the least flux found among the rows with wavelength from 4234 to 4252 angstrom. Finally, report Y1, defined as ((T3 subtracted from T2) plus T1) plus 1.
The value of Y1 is 51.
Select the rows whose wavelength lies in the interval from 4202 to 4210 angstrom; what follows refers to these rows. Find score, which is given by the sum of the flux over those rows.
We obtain 103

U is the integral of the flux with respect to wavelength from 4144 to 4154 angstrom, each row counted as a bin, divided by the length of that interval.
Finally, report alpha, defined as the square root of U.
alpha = 6.21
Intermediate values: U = 38.6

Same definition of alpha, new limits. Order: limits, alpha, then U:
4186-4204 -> 6.11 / 37.3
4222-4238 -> 6.30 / 39.8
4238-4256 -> 6.22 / 38.7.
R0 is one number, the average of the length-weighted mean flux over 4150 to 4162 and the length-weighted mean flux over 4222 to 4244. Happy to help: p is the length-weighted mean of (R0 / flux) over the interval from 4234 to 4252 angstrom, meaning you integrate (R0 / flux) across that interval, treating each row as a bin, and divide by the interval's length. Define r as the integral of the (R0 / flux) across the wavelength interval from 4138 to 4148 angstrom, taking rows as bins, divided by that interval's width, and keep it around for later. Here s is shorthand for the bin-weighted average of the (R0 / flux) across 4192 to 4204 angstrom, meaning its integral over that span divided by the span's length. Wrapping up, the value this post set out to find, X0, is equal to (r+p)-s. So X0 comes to 0.93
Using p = 1.01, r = 0.99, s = 1.07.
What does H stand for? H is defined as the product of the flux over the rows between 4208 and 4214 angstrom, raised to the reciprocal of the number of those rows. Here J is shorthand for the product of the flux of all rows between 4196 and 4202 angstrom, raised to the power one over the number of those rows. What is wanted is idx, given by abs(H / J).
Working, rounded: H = 32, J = 34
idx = 0.94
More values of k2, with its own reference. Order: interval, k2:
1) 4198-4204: -8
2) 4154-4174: -6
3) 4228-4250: 0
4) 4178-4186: -3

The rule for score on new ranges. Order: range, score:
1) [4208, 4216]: 96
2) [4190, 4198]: 116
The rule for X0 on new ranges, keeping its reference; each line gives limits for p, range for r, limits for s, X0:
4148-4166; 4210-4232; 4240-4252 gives 1.01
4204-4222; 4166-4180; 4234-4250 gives 0.87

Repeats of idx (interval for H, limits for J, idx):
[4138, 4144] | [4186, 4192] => 0.96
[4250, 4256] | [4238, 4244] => 1.03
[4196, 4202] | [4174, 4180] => 0.69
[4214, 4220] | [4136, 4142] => 0.89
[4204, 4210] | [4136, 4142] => 0.90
